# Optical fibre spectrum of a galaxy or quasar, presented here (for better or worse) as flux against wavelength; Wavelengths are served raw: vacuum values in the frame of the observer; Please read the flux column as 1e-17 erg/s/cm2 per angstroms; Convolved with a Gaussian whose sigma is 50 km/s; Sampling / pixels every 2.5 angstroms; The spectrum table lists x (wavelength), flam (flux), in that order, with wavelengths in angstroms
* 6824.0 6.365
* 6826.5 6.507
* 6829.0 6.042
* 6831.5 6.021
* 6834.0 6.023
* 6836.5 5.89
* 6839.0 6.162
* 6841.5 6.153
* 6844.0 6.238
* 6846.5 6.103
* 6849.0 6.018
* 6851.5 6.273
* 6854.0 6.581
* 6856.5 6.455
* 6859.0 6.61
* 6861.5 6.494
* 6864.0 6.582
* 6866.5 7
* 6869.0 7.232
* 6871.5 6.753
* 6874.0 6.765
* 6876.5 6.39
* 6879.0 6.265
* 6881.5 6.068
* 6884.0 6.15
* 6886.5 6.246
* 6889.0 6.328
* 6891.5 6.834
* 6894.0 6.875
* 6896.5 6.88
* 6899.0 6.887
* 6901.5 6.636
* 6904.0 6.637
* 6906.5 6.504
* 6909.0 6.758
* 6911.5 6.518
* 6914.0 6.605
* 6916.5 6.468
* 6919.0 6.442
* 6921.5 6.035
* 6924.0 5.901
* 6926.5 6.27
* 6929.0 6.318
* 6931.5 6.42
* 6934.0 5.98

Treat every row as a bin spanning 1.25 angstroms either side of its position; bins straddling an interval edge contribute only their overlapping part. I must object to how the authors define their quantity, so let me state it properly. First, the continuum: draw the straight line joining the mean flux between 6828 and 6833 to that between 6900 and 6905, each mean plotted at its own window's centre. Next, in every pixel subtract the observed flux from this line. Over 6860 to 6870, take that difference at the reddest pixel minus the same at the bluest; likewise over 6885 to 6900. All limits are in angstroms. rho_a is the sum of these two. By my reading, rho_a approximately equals -1.2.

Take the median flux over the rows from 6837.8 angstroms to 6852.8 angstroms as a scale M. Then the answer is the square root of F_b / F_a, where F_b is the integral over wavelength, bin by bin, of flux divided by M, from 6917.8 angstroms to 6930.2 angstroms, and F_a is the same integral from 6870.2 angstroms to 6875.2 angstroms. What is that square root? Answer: 1.51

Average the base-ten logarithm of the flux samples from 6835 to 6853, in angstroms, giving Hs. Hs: 0.787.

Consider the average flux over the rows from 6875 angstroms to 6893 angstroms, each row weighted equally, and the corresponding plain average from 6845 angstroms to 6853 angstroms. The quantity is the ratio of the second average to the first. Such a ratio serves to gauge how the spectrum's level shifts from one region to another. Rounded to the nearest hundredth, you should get 0.97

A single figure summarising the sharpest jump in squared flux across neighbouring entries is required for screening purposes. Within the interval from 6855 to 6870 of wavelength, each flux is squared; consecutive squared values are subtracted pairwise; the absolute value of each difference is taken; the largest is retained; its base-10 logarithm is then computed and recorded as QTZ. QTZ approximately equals 0.75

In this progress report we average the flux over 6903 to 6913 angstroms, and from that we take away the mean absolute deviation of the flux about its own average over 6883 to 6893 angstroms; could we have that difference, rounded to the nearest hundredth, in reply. 6.38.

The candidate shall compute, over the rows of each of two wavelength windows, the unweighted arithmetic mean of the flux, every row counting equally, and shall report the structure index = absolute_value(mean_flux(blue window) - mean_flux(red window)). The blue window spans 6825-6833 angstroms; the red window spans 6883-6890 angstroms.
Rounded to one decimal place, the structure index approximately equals 0.1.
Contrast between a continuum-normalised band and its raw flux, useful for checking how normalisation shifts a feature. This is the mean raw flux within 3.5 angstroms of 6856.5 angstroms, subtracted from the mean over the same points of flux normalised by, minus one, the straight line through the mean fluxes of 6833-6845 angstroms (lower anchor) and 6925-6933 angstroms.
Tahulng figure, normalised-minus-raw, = -6.48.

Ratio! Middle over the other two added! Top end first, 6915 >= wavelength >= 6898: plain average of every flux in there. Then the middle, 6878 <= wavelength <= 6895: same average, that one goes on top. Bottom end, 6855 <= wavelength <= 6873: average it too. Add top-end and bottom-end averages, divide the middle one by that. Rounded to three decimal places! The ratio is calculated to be 0.478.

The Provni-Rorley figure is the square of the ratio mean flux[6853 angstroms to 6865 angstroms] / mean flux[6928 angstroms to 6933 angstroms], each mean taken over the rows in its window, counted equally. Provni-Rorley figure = 1.06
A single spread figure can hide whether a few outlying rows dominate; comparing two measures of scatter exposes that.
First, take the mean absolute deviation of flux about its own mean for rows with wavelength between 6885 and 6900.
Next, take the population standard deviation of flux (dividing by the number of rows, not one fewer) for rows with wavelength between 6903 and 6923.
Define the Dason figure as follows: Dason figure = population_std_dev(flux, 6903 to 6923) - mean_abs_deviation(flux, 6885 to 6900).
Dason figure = -0.06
